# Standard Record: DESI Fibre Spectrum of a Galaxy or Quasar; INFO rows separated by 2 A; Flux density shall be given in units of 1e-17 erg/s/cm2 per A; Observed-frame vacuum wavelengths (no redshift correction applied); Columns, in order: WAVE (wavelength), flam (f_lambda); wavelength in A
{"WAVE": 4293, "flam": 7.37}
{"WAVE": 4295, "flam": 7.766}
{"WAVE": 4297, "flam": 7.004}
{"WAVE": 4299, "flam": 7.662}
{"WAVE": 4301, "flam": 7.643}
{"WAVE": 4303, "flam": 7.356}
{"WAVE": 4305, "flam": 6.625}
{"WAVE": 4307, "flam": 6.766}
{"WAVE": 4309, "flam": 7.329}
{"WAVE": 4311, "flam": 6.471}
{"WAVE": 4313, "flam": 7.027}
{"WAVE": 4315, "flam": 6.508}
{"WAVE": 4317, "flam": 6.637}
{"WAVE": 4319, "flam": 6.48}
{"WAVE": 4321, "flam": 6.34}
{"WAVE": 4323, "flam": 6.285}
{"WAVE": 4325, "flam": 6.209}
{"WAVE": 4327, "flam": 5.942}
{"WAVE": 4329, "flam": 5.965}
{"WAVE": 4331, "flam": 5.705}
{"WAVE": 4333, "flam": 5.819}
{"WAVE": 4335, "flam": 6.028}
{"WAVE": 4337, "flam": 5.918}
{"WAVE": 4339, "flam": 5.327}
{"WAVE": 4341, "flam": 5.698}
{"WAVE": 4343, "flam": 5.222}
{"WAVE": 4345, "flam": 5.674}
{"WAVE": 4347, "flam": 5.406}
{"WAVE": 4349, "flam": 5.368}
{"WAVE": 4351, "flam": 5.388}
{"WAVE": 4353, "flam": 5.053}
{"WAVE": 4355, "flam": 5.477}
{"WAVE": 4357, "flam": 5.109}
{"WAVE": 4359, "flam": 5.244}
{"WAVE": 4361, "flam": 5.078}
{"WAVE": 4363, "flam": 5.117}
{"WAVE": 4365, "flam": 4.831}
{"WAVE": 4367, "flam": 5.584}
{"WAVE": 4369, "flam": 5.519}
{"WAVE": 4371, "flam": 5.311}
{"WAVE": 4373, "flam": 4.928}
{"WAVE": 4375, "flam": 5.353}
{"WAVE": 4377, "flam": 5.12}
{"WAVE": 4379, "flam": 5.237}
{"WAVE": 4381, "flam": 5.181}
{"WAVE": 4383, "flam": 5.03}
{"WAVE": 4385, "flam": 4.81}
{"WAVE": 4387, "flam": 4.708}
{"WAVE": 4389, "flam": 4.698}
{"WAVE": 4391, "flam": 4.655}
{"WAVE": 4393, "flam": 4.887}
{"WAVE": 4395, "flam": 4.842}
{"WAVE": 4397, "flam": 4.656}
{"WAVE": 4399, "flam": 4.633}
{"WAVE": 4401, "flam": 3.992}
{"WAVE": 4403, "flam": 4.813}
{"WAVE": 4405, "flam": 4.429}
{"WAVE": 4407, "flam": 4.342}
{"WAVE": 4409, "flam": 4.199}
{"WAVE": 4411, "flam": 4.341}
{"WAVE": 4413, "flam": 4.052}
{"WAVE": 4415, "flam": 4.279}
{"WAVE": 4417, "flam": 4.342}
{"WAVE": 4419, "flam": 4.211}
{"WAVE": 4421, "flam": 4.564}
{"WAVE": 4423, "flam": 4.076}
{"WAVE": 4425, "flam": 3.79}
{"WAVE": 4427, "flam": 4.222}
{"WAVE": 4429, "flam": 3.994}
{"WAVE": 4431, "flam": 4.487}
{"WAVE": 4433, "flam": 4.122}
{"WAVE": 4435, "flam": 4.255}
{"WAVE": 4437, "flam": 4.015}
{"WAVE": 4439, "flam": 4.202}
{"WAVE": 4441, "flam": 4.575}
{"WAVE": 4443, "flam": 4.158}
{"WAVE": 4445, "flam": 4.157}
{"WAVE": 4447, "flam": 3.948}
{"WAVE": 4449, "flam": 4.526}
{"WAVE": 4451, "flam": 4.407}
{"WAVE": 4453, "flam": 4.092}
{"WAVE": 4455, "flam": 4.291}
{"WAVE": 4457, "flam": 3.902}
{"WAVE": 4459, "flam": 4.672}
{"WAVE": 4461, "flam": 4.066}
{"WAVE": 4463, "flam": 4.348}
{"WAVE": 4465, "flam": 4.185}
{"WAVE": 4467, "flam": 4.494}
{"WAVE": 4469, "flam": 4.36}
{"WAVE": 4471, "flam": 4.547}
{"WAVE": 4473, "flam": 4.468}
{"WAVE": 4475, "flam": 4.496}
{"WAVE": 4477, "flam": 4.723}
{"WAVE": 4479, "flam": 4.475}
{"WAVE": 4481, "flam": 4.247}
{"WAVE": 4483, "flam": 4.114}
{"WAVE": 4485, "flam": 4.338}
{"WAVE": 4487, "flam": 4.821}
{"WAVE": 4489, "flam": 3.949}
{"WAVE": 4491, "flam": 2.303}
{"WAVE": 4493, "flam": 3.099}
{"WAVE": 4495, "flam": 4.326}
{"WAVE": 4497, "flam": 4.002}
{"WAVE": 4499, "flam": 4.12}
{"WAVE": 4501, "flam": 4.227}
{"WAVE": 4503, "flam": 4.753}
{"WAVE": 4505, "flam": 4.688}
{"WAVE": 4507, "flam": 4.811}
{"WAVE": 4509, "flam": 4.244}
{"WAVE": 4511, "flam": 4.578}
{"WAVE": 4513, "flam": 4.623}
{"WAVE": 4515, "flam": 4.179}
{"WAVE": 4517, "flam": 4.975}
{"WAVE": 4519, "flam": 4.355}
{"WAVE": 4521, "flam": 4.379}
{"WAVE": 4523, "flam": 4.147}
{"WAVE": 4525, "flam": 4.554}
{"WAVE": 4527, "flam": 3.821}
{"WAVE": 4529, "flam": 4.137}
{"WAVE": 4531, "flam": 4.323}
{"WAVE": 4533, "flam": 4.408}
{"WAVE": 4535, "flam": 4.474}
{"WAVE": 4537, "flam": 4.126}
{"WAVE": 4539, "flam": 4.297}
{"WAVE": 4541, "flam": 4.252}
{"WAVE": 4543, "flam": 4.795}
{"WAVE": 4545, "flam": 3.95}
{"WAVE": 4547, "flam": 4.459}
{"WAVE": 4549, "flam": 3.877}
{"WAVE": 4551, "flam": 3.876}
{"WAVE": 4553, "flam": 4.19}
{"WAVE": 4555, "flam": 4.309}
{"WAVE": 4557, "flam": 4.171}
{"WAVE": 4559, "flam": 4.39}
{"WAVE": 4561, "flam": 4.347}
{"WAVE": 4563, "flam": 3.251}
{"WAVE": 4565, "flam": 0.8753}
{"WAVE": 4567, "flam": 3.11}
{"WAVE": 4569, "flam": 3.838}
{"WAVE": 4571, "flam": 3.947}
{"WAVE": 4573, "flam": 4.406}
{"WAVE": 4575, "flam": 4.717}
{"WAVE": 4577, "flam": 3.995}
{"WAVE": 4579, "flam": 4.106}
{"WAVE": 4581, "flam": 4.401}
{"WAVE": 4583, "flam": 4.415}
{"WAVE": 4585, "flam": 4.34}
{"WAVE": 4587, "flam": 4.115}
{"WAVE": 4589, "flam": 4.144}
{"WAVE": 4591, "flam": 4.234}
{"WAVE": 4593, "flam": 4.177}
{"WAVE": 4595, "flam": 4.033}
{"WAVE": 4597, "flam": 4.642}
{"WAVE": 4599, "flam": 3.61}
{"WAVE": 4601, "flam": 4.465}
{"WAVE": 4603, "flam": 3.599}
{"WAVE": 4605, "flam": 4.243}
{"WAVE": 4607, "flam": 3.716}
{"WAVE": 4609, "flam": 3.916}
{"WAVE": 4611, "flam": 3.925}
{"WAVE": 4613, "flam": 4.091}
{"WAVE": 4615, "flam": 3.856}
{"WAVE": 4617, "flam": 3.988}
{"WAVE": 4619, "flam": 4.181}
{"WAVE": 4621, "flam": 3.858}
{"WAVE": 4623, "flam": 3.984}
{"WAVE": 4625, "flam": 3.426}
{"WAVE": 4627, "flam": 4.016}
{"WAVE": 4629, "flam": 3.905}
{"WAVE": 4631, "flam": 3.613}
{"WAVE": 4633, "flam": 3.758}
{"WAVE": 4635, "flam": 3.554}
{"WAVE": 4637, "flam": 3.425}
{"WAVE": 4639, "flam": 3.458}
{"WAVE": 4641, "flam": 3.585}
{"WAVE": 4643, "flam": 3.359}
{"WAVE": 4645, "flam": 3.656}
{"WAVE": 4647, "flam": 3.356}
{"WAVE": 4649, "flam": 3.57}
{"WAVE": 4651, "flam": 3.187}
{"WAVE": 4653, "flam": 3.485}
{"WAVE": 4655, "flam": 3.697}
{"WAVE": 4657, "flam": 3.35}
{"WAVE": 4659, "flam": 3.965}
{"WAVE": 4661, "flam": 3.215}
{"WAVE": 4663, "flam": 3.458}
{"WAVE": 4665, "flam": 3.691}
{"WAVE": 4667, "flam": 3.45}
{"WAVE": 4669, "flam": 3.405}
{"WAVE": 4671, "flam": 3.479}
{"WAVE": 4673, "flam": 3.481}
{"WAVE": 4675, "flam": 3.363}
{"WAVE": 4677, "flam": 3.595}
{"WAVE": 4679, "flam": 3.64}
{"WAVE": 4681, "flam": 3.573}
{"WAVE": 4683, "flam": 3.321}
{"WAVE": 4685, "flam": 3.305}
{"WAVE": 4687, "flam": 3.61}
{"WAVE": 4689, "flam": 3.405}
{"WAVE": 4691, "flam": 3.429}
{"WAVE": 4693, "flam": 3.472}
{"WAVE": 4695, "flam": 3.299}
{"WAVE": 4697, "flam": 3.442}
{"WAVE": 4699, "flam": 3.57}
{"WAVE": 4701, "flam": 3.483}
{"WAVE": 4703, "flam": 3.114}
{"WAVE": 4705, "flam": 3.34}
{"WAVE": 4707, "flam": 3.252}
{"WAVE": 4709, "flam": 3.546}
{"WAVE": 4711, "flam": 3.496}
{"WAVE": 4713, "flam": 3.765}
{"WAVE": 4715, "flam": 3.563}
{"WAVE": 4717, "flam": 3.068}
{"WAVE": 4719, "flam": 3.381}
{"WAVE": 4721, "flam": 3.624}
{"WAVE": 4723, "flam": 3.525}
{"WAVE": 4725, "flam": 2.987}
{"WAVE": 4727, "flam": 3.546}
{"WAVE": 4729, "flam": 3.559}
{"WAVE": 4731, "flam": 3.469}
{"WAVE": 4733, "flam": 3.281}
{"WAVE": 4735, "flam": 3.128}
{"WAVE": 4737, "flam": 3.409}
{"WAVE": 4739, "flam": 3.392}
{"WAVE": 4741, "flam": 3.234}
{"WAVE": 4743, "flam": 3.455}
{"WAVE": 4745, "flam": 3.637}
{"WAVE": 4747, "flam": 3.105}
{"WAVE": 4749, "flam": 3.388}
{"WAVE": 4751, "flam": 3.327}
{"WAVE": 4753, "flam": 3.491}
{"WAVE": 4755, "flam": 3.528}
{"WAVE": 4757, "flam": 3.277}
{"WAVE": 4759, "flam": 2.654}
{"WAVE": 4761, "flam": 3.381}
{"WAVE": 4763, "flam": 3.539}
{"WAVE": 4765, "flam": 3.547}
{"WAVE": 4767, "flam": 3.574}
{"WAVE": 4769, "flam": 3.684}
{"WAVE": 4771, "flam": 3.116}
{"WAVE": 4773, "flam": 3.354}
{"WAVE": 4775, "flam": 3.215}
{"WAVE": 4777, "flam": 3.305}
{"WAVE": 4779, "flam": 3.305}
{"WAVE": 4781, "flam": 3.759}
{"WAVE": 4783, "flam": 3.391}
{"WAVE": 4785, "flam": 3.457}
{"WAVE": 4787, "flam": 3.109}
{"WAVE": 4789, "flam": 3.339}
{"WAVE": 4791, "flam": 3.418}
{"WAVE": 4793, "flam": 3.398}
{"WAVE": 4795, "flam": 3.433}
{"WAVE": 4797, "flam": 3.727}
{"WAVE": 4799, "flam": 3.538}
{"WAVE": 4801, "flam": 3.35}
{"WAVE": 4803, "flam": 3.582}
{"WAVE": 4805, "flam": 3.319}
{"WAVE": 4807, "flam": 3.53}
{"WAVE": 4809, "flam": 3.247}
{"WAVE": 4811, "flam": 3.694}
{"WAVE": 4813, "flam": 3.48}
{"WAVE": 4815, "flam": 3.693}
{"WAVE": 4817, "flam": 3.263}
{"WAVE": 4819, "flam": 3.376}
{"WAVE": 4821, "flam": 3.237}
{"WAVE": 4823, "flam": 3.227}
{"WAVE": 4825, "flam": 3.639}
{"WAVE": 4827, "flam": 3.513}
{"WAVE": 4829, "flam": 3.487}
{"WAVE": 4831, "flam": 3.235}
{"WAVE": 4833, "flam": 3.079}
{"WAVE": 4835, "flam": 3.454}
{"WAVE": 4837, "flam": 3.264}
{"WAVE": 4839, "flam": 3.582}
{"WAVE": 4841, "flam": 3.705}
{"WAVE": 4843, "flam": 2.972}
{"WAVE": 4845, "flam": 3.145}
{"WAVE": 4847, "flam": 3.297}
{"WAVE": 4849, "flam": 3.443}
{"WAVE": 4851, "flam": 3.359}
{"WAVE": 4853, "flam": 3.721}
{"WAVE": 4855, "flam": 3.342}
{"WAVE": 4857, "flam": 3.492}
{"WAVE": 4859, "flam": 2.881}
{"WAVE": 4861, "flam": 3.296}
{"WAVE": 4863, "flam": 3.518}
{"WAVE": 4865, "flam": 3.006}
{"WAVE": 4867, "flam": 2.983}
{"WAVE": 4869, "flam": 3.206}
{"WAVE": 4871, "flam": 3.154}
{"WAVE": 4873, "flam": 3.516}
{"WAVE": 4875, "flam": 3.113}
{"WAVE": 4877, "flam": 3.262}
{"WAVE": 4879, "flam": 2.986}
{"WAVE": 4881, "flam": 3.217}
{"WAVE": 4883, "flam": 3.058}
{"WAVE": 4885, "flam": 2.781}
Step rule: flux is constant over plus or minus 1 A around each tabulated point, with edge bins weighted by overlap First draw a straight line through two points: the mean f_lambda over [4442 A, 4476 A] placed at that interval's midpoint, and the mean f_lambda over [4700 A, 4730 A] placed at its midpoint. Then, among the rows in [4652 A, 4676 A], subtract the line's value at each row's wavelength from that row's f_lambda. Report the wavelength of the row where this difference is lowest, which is 4661 A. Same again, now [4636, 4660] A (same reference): 4651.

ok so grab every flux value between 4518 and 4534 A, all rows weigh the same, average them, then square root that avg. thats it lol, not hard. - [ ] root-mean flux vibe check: 2.07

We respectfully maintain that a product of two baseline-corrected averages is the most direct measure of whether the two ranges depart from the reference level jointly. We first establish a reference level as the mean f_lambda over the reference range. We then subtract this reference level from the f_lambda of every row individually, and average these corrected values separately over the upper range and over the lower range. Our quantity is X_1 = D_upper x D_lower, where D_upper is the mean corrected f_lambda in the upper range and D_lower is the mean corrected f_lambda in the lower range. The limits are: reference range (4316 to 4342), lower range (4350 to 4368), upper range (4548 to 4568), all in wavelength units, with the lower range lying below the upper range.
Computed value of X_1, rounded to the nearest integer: 2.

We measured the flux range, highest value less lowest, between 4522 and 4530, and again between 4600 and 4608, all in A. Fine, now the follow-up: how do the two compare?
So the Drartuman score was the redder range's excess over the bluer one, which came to 0.13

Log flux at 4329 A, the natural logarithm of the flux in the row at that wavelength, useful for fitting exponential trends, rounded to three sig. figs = 1.79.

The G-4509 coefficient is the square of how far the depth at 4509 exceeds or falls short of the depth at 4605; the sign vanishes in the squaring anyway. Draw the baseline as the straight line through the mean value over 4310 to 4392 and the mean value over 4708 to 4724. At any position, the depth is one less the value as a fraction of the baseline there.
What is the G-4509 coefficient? 0.0142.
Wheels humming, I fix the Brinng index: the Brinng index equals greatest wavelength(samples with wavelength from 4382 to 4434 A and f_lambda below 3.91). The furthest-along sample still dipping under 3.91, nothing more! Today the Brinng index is 4425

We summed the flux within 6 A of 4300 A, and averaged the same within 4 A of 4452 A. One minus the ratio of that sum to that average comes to -9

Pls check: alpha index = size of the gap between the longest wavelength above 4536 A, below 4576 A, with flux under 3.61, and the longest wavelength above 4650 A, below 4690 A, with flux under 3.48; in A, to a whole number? 122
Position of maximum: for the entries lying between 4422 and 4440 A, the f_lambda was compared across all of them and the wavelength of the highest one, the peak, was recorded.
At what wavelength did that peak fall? 4431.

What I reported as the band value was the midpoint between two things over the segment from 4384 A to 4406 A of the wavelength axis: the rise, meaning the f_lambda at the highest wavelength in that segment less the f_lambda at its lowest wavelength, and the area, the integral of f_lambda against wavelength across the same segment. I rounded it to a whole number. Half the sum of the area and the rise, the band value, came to 51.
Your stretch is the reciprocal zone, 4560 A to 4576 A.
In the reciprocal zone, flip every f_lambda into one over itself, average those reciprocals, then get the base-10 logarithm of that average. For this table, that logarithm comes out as -0.43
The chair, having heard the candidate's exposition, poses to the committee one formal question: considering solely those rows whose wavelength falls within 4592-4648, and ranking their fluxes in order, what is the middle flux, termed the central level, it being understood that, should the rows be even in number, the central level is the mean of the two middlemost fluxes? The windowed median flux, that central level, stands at 3.9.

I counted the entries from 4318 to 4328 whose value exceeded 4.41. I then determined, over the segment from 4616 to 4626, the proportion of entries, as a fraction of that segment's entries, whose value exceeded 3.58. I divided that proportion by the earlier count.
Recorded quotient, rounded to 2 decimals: 0.16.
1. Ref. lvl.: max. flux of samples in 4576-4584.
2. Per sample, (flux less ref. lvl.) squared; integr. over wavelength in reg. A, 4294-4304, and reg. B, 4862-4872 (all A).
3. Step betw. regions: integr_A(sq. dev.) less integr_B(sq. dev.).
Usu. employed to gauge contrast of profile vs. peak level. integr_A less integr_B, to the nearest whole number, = 79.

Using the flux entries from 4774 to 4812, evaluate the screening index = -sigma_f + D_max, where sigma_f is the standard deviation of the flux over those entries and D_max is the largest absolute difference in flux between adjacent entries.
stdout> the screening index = 0.28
